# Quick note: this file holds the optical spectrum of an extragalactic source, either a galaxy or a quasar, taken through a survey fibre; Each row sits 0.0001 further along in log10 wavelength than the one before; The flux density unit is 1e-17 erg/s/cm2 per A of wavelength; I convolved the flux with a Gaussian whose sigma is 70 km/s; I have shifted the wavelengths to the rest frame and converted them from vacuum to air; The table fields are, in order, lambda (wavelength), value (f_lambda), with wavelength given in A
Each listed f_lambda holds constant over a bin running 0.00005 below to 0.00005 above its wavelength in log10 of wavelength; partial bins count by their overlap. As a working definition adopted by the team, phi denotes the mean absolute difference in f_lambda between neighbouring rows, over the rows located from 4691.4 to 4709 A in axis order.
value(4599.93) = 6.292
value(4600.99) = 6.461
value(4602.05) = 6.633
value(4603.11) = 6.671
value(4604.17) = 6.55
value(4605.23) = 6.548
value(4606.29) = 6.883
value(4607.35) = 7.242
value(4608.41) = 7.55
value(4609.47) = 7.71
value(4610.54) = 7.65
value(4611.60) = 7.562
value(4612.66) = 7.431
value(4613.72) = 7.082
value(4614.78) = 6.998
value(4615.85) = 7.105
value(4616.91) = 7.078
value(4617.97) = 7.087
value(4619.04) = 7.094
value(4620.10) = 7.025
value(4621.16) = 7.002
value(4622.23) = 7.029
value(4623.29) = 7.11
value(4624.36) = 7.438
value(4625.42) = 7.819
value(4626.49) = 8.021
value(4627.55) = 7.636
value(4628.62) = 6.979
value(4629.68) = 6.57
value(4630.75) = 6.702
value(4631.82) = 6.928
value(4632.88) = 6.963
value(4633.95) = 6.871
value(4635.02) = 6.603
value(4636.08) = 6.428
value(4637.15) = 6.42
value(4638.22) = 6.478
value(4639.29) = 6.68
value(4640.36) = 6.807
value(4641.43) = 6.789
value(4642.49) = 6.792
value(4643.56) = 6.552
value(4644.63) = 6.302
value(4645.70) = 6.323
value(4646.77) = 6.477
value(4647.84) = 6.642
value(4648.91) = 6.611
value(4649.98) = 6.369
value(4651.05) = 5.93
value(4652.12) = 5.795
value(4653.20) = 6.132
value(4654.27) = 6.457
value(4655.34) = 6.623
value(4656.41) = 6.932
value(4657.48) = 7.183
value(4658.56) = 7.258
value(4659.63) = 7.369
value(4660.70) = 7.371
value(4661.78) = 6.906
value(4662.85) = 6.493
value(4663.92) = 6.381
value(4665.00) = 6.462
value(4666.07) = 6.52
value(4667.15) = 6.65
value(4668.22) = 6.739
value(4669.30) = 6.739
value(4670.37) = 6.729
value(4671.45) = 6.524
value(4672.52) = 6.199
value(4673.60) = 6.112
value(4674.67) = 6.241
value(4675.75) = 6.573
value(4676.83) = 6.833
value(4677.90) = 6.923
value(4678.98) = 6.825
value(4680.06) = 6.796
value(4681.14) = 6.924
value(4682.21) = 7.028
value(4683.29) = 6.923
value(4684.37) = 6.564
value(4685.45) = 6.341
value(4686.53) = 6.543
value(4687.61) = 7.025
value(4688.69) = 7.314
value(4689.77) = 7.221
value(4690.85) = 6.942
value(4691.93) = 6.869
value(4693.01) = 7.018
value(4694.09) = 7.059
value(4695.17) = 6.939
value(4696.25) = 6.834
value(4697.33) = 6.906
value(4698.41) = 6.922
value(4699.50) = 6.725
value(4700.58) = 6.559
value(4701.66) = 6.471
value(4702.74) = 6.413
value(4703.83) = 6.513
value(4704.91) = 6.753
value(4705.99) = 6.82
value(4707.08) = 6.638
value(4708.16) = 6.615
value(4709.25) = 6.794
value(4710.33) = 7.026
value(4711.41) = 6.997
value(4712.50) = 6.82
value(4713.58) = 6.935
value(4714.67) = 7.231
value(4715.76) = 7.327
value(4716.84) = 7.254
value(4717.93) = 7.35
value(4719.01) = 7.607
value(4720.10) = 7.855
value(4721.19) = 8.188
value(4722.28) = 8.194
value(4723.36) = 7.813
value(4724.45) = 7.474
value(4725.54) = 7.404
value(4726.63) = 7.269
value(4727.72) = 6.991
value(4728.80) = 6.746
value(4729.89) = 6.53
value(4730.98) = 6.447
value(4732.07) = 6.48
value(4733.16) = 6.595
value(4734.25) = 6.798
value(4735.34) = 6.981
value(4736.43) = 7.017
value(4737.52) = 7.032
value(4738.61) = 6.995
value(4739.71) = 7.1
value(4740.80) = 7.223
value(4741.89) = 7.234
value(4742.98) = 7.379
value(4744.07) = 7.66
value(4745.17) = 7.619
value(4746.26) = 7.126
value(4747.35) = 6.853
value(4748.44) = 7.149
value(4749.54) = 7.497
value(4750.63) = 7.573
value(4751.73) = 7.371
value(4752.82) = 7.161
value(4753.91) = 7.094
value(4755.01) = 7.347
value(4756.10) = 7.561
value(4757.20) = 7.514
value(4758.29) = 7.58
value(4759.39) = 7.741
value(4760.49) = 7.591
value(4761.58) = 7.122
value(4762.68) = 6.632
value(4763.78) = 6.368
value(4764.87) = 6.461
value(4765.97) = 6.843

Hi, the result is 0.11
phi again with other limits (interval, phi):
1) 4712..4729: 0.20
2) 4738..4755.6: 0.19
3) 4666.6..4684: 0.13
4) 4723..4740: 0.14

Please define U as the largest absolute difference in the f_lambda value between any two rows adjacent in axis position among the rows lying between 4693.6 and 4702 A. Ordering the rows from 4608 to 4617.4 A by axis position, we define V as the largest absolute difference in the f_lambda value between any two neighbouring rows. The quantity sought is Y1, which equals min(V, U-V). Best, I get -0.15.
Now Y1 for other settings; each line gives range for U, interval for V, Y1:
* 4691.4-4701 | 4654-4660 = -0.11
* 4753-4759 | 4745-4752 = -0.24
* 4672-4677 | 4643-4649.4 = 0.08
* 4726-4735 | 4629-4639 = 0.01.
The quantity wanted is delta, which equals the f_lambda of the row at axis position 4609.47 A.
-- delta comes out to 7.71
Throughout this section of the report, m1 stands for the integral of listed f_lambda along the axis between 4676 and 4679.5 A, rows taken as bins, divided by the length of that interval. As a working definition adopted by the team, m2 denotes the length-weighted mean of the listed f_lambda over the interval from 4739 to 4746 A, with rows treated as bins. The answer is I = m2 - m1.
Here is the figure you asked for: 0.5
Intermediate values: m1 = 6.84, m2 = 7.3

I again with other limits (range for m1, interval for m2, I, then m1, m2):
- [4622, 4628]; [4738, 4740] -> -0.5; 7.54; 7.0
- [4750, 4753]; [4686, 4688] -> -0.6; 7.40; 6.8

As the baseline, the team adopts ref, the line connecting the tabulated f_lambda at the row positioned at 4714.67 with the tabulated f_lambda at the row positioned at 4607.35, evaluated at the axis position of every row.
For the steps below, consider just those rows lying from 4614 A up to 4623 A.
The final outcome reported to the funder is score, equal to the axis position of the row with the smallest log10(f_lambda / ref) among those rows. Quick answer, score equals 4614.78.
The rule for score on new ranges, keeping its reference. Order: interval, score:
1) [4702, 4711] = 4702.74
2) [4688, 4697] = 4696.25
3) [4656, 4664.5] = 4663.92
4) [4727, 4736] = 4730.98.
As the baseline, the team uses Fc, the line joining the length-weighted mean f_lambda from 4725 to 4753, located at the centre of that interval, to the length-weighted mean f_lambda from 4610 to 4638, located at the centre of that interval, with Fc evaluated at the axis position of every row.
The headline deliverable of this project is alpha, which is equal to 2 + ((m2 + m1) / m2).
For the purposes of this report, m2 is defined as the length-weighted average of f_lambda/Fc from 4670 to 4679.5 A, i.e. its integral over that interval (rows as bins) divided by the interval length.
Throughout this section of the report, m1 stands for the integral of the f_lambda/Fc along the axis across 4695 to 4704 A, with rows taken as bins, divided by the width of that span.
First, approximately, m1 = 0.94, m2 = 0.92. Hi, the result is 4.02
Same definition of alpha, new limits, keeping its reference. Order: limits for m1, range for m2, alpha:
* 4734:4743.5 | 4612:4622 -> 4.00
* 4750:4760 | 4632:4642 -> 4.11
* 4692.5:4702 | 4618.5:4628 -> 3.93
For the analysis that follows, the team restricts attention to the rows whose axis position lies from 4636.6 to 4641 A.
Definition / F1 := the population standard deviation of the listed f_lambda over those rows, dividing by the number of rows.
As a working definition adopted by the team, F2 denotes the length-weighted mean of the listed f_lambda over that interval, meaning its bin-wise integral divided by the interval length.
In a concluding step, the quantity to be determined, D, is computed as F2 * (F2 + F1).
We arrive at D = 44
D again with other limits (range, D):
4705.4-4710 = 46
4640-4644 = 46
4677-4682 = 48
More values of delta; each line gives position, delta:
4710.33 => 7.026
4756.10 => 7.561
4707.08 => 6.638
